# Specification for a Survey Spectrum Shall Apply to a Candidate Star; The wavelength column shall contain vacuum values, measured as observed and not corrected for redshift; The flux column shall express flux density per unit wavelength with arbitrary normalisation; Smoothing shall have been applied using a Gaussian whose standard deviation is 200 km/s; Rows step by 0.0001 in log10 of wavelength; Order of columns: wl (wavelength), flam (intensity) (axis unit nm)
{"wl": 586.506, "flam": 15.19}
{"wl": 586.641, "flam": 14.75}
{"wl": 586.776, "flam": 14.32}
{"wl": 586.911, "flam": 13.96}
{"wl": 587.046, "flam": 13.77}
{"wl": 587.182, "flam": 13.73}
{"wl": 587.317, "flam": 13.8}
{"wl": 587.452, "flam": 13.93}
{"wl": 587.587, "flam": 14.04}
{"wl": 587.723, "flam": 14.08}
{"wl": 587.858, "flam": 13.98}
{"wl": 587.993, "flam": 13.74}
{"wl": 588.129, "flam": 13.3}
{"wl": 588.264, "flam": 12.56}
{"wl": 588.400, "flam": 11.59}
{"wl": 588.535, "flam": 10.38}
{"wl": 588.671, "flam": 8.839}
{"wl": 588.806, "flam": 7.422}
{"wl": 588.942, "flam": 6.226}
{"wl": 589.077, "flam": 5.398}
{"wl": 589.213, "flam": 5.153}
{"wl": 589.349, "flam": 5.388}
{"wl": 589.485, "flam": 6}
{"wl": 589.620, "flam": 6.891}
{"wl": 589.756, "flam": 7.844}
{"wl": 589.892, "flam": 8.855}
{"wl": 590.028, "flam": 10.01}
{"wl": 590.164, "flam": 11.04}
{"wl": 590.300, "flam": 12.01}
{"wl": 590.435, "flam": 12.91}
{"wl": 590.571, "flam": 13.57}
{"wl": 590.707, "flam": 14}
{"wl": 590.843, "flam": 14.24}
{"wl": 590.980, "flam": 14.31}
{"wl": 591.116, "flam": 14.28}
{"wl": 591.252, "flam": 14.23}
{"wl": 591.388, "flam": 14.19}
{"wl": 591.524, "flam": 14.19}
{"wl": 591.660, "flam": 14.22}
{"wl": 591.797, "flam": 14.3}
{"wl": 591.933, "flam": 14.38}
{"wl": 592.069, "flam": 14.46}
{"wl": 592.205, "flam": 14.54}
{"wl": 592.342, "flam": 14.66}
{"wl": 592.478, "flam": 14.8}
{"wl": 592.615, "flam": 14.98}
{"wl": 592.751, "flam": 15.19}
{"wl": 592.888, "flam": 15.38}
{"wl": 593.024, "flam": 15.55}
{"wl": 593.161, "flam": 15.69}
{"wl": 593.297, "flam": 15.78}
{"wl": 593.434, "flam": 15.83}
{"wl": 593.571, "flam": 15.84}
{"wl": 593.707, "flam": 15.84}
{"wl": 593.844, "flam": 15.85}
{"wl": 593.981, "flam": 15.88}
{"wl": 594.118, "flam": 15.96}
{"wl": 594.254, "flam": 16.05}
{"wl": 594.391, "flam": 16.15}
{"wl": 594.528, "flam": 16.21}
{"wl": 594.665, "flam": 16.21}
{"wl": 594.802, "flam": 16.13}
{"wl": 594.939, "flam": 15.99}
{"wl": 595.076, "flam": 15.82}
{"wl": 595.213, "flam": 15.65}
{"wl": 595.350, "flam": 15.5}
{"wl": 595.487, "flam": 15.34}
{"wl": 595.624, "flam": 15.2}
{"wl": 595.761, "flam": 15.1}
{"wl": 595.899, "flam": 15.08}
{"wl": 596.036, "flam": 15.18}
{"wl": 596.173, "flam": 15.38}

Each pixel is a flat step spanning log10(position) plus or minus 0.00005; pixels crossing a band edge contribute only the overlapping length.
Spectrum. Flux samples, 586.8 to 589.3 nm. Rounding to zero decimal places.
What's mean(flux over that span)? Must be 11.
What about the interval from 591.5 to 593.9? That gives 15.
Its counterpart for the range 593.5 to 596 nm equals 16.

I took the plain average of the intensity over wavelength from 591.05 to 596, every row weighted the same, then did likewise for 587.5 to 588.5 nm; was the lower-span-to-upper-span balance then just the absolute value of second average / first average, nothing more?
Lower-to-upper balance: 0.87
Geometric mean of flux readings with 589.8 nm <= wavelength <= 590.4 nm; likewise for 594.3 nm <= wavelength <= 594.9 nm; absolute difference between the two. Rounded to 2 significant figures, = 5.8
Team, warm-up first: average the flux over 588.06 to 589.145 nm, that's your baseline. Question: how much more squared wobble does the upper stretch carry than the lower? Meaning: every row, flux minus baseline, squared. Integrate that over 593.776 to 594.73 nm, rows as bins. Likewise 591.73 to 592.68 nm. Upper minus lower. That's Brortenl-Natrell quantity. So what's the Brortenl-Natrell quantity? 16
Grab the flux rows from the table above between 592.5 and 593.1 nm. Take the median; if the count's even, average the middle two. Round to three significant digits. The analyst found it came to 15.3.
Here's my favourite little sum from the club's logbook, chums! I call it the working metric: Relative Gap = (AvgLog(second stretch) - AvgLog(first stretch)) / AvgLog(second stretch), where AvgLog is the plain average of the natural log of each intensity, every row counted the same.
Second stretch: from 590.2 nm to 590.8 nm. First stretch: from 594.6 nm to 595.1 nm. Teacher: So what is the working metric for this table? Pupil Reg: -0.08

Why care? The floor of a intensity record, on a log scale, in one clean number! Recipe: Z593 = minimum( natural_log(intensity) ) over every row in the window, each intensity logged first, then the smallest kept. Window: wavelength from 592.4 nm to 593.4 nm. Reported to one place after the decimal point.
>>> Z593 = 2.7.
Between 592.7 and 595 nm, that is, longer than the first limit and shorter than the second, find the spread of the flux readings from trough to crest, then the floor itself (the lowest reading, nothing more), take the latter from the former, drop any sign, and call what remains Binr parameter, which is 14.2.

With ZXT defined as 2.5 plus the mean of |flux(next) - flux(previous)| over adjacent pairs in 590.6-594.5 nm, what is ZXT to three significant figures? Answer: 2.59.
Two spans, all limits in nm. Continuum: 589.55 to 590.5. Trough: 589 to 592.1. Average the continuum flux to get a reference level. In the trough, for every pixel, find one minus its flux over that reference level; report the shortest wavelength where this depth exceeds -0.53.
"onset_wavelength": 589.077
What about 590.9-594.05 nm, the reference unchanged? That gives 590.980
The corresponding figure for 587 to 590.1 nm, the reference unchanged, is 587.046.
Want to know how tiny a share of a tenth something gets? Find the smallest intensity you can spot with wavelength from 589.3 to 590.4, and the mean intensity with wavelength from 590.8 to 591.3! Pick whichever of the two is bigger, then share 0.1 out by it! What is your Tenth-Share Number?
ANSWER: 0.0070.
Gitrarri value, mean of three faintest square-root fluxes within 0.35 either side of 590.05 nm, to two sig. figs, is 3.0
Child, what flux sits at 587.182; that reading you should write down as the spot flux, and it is 13.73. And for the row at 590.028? 10.01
